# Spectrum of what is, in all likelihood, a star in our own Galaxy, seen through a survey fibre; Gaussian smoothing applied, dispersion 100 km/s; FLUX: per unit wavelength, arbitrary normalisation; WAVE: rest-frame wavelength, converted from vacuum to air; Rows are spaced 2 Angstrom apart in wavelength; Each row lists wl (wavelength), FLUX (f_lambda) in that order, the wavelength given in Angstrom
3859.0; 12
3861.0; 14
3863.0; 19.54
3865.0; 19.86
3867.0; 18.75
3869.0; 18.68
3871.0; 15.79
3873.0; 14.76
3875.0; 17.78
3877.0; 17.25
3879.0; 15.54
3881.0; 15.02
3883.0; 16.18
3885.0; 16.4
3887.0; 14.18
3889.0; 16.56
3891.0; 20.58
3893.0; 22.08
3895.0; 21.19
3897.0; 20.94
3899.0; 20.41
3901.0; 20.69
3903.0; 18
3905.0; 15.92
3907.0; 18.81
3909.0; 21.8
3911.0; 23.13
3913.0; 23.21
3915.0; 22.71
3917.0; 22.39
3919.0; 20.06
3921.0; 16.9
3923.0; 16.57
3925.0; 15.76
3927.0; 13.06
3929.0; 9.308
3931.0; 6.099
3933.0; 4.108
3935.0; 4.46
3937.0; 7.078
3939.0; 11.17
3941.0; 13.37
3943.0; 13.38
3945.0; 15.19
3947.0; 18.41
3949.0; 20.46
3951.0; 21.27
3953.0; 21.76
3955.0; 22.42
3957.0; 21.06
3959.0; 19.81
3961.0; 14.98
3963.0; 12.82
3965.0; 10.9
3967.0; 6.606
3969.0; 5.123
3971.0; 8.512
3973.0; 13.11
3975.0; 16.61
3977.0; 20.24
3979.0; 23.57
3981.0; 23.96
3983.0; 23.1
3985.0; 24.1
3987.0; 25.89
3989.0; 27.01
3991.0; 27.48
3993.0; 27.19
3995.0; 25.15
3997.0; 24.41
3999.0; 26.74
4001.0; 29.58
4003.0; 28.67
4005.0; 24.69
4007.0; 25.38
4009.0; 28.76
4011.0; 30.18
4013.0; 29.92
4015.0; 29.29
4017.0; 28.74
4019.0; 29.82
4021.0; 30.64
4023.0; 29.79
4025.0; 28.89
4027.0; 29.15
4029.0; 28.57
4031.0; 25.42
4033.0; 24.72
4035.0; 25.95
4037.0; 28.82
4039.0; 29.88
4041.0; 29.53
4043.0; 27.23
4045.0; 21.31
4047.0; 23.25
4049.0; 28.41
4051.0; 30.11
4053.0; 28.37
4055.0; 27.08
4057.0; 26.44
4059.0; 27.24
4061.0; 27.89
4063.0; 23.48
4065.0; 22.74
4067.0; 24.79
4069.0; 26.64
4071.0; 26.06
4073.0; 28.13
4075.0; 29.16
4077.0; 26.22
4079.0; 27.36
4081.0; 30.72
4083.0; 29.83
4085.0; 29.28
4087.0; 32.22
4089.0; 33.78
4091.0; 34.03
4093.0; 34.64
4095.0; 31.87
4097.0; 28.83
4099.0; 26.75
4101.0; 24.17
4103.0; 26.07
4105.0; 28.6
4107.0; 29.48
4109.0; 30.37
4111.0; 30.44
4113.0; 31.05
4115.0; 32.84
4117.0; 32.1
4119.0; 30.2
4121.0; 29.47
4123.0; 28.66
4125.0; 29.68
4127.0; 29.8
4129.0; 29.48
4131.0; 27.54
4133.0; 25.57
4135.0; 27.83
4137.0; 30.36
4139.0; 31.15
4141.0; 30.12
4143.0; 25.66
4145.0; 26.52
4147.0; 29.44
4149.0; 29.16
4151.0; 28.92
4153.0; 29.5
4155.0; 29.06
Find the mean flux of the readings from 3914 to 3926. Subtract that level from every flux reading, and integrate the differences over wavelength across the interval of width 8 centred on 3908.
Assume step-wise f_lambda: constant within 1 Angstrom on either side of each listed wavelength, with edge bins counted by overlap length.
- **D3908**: 7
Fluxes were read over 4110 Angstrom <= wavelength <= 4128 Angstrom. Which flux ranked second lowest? 29.47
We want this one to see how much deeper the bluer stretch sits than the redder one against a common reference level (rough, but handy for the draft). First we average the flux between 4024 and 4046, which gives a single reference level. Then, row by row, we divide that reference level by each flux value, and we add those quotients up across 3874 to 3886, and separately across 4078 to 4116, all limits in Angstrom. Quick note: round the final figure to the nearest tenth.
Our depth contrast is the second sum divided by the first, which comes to 1.7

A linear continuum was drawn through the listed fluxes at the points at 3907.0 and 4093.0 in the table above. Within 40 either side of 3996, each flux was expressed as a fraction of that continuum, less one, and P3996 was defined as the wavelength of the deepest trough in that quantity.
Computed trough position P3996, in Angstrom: 3969.0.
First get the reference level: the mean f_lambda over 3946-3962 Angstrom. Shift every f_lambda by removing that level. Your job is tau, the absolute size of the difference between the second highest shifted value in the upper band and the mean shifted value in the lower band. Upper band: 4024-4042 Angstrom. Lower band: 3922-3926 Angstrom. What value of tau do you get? 13.4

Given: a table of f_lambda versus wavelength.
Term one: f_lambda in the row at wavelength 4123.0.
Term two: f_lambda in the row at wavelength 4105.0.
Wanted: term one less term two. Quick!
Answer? 0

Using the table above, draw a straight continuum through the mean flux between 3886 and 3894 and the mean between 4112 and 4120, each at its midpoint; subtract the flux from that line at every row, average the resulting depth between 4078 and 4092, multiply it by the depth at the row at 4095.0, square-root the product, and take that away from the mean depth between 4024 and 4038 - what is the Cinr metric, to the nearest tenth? -2.2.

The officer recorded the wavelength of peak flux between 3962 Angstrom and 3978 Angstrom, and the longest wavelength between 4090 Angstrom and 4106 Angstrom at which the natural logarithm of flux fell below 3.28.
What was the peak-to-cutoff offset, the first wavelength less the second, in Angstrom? -126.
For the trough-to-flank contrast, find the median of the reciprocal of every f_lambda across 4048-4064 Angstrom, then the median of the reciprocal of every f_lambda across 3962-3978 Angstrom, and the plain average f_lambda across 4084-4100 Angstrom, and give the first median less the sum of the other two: -31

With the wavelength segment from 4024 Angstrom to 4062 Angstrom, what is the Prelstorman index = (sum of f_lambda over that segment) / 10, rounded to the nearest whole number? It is 52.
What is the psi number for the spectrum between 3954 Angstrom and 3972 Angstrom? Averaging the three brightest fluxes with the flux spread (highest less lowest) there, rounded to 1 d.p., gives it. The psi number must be 19.2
